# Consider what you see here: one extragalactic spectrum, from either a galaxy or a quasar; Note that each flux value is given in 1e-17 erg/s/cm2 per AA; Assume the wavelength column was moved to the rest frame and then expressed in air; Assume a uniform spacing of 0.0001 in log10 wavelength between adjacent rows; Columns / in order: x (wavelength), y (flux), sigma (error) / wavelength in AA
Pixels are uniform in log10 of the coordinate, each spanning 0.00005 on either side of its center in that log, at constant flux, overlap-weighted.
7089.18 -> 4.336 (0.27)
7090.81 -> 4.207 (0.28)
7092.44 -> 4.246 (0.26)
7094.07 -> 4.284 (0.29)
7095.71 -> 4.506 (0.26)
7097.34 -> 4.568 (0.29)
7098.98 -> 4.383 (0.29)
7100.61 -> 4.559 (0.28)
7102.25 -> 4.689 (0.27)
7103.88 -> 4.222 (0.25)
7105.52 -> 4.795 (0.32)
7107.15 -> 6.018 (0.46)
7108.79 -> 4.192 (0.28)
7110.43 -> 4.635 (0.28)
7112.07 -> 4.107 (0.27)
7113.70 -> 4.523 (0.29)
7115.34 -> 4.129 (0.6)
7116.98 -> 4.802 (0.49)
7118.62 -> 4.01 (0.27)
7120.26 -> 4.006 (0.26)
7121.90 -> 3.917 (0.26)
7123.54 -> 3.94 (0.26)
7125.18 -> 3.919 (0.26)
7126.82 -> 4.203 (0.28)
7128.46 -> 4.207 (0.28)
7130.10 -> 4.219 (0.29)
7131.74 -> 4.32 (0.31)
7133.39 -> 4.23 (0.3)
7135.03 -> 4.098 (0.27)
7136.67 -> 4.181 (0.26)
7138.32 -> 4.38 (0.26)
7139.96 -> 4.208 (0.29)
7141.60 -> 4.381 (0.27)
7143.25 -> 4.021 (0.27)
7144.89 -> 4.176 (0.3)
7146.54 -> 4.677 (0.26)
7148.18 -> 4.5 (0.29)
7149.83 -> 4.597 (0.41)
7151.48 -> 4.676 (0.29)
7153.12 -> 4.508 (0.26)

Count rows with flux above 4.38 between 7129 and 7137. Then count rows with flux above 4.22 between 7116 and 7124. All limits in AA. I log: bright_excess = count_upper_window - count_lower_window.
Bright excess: -1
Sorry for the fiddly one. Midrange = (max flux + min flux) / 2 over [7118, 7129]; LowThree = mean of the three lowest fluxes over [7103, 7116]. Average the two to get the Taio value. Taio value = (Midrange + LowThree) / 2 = 4.10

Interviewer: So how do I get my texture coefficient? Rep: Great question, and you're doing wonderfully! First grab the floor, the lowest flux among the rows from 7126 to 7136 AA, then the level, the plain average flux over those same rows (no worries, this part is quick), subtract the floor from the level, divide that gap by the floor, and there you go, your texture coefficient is 0.028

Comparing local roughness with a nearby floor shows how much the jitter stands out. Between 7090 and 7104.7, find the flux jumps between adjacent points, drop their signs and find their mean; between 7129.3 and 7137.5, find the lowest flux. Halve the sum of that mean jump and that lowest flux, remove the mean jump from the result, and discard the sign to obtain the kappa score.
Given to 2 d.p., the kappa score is 1.97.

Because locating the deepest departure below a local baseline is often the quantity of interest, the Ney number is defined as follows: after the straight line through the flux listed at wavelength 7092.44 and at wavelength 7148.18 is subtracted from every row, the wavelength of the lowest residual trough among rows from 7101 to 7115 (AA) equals 7112.07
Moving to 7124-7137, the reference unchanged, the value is 7125.18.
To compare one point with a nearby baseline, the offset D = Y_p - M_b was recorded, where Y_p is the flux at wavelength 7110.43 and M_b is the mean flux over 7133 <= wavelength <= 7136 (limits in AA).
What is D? 0.47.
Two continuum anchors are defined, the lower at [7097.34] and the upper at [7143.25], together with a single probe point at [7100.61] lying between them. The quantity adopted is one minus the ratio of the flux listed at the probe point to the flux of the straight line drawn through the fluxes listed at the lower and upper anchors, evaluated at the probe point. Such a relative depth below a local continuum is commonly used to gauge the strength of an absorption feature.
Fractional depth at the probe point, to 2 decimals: -0.01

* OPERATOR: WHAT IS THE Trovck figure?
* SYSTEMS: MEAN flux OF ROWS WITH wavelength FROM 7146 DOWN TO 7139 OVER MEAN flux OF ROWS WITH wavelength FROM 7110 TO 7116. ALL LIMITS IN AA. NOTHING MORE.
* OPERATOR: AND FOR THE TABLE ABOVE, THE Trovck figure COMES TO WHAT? 0.97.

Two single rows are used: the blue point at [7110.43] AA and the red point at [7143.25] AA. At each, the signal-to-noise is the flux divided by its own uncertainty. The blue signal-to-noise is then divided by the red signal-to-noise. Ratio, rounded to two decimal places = 1.11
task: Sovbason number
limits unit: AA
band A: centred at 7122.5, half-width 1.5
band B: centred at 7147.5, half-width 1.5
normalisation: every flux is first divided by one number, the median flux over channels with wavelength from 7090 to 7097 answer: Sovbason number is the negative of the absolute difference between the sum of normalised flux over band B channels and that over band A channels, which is -0.31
